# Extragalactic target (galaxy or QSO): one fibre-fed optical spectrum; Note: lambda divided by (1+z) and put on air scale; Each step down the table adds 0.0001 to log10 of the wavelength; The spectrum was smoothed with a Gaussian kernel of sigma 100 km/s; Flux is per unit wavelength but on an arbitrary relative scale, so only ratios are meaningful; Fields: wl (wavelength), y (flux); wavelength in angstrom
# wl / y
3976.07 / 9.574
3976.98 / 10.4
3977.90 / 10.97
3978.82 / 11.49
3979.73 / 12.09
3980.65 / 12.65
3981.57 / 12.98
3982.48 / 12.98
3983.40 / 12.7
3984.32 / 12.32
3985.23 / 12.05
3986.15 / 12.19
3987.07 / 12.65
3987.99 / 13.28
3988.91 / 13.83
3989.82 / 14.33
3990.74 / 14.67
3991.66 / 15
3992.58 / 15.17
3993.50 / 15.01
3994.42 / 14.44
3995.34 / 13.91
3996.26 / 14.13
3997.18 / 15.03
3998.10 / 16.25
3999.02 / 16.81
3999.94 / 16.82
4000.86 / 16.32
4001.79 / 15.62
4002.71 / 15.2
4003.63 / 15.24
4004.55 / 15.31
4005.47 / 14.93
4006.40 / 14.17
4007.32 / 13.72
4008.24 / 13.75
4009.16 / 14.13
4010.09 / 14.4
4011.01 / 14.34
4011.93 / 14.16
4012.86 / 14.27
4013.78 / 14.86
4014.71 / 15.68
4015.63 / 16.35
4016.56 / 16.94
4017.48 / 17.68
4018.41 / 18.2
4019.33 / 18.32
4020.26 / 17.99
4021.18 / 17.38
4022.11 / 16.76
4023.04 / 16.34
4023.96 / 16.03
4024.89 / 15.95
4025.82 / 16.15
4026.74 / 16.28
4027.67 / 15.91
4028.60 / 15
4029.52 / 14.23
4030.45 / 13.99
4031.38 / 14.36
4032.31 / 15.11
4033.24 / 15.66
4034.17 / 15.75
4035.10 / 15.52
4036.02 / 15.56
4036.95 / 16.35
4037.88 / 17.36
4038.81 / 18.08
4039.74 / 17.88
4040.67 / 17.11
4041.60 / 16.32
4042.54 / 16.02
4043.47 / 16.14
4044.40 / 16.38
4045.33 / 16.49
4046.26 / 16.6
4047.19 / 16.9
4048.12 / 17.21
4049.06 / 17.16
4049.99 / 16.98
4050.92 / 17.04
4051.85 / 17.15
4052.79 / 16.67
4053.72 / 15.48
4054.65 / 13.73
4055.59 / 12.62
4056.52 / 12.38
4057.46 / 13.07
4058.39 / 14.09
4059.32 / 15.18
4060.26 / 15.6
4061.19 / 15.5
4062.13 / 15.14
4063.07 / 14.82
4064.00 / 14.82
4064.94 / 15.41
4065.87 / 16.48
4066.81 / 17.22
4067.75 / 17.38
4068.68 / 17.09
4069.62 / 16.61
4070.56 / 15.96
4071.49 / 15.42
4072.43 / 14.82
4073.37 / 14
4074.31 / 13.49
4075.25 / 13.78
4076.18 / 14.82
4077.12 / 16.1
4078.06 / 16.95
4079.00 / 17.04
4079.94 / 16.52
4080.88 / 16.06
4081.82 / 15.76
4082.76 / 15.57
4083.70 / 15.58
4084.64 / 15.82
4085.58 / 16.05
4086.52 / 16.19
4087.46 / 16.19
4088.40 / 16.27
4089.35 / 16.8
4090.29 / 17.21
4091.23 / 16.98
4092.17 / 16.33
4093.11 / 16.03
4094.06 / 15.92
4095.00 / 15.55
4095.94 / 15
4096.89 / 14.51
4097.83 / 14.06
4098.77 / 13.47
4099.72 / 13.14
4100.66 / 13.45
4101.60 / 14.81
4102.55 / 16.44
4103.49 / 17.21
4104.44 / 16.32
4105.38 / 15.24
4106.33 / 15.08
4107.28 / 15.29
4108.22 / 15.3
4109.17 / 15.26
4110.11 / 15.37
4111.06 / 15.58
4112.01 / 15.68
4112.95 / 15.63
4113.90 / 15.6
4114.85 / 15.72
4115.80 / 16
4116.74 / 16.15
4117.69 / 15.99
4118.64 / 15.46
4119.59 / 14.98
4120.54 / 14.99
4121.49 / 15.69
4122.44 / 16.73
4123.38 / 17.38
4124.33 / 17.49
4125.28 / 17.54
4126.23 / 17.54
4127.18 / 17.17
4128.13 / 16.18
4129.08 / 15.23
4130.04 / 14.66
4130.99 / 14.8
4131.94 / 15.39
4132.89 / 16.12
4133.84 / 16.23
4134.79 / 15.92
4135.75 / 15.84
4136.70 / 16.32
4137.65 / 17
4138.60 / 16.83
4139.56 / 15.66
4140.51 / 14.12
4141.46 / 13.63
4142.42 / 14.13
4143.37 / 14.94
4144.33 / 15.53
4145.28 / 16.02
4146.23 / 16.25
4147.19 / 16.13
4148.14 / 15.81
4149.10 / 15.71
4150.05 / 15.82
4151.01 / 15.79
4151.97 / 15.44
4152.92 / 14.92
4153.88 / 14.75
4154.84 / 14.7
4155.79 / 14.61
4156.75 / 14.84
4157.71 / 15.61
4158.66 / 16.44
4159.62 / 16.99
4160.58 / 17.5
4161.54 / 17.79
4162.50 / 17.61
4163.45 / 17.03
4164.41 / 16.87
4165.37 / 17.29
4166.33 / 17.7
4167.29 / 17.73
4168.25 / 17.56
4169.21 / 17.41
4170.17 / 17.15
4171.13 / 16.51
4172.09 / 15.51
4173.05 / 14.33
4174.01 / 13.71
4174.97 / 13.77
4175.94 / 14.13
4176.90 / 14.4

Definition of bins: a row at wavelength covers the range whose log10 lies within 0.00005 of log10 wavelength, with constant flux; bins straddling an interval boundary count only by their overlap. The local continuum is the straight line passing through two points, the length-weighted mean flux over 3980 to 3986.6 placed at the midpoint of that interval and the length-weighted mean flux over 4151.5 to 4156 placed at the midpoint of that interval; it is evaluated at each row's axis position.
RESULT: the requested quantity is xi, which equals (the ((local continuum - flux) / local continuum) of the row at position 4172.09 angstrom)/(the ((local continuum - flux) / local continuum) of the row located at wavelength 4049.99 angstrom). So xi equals 0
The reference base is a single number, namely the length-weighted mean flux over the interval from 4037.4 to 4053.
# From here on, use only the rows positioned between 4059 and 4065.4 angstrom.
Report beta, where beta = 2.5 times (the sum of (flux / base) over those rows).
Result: 15.7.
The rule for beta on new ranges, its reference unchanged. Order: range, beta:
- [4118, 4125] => 16.7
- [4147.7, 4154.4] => 16.0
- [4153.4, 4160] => 16.0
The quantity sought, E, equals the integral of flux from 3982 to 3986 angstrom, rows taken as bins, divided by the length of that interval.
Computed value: 12.5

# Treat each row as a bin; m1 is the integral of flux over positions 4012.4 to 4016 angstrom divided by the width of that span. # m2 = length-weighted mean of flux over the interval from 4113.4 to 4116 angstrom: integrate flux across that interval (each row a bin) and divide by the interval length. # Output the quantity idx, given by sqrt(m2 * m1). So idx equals 15.5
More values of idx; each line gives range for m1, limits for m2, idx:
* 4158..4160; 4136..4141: 16.3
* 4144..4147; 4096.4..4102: 14.9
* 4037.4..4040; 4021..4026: 17.0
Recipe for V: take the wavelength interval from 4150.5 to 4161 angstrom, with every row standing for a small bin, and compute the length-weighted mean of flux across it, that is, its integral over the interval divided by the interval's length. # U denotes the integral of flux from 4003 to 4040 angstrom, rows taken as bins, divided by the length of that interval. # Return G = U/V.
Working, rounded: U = 15.7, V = 15.6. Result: 1.01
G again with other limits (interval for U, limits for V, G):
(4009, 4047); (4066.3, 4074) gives 1.00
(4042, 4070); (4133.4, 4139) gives 0.96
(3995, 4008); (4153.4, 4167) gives 0.93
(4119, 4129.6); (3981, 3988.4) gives 1.30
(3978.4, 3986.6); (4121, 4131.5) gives 0.76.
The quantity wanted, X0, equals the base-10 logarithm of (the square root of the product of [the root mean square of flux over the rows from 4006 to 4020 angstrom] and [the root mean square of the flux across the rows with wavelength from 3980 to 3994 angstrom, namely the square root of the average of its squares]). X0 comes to 1.16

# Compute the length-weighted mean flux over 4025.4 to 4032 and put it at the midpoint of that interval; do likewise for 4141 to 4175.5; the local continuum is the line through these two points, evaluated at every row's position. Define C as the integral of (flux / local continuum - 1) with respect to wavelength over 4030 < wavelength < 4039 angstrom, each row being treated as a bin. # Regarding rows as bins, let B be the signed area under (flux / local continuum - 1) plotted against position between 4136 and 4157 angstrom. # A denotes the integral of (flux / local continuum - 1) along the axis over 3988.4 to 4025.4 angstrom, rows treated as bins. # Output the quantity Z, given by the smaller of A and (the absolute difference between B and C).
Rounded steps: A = 1.19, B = -0.6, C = 0.32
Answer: 0.90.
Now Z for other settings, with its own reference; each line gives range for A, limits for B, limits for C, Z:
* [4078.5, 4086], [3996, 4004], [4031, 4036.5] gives 0.29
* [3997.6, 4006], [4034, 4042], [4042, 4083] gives 0.10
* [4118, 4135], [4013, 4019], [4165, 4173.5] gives 0.16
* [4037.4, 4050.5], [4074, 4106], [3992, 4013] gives 0.28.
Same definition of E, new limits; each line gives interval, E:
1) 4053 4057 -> 13.7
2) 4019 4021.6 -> 17.9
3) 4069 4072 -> 16.0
